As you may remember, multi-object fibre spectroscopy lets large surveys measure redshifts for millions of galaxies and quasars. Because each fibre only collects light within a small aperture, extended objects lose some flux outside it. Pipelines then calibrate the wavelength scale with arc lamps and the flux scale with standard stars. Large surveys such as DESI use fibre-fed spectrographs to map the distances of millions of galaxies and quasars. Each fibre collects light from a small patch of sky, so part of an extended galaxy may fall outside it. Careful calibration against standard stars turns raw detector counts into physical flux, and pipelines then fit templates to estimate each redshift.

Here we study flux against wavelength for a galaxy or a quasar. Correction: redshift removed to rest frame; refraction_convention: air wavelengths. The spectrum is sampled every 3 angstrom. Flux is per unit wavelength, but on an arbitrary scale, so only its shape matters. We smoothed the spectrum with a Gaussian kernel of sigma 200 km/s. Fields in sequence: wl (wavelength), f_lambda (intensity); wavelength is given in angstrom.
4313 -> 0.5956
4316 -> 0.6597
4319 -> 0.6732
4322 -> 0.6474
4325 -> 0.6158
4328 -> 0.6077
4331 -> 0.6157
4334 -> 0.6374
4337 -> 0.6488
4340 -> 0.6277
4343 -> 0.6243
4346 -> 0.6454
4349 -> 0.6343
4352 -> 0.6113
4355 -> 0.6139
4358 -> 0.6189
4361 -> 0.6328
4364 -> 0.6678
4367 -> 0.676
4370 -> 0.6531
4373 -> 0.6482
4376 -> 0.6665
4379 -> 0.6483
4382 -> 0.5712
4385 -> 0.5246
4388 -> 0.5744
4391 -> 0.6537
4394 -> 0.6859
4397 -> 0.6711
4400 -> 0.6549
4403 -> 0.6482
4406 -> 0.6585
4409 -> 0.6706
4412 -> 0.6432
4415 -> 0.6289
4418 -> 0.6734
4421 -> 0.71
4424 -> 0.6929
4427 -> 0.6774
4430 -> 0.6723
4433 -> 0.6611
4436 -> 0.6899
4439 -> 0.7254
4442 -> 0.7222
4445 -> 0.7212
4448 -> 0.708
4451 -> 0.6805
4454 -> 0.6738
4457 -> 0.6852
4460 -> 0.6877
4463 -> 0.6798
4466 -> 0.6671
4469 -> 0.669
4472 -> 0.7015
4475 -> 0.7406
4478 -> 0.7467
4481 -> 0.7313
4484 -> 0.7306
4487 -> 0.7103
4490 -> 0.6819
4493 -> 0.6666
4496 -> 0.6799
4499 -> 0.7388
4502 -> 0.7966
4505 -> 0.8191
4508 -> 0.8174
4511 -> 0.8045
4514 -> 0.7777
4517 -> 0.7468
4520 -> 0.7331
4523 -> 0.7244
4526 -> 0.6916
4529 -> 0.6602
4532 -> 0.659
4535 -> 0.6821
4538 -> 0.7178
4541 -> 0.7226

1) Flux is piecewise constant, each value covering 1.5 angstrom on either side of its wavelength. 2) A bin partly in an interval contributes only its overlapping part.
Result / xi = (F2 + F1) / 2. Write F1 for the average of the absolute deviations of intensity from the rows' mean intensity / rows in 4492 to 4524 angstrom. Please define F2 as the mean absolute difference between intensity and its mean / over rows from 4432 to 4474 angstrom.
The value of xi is 0.031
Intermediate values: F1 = 0.044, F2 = 0.018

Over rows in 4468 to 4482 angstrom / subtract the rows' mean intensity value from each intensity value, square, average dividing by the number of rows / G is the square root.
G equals 0.029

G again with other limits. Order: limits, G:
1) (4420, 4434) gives 0.017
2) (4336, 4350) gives 0.010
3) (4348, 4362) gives 0.010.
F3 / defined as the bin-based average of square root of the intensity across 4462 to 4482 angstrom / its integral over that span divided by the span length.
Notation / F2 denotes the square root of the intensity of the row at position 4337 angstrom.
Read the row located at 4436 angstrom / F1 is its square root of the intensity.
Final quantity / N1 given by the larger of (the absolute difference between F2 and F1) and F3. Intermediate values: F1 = 0.83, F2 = 0.81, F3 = 0.839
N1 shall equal 0.839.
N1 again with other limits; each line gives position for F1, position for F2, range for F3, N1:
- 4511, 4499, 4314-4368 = 0.797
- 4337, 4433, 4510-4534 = 0.849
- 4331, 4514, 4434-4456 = 0.838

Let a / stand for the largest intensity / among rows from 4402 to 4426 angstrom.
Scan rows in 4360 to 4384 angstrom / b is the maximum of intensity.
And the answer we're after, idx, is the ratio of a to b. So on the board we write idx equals 1.05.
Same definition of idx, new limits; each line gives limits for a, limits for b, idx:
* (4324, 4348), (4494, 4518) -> 0.79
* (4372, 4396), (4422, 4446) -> 0.95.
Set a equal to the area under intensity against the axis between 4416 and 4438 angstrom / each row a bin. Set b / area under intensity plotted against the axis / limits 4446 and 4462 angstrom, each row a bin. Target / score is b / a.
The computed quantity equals 0.7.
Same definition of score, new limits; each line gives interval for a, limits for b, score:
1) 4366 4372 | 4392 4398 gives 1.0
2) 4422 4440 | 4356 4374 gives 0.9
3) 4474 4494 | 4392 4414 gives 1.0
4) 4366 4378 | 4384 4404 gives 1.6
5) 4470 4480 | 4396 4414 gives 1.6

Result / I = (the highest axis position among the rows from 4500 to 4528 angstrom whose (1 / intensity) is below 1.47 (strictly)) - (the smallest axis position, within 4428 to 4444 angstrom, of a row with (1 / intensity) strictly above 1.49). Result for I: 93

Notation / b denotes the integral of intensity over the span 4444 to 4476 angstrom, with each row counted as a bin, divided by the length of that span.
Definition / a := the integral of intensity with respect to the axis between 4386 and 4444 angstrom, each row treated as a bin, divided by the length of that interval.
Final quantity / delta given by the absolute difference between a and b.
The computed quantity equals 0.023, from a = 0.67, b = 0.69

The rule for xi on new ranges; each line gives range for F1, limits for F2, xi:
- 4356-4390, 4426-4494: 0.031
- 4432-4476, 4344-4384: 0.021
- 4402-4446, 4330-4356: 0.018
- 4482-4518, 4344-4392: 0.039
